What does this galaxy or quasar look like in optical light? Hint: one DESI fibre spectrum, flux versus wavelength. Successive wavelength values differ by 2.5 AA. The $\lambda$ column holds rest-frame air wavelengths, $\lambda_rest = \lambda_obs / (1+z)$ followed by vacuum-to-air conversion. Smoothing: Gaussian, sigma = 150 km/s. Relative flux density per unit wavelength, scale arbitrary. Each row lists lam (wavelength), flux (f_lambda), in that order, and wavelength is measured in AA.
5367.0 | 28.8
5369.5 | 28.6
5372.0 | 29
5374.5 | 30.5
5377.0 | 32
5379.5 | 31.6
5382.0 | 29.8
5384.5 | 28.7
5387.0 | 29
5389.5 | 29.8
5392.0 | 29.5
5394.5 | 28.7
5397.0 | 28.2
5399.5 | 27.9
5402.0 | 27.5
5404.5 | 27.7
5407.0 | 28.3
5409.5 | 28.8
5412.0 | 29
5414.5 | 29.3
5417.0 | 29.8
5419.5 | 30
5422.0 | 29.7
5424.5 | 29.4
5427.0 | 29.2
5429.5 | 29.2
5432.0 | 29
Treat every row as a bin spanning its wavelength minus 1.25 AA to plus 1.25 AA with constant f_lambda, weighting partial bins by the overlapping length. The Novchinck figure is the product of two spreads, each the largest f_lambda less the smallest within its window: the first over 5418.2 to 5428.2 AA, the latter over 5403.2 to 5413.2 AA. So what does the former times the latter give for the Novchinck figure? 1.0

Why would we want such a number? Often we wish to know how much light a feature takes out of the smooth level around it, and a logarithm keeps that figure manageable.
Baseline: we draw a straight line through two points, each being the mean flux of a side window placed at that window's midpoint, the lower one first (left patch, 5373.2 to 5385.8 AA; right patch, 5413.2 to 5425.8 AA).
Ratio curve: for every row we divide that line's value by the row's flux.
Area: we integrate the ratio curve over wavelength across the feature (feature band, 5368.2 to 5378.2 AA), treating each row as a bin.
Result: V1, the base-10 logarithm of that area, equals 1.010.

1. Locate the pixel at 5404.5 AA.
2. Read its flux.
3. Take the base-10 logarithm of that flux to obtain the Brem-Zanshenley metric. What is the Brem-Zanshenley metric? 1.44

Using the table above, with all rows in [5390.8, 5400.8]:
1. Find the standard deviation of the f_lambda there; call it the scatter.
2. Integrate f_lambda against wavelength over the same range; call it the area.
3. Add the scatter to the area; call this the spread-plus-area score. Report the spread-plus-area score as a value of 286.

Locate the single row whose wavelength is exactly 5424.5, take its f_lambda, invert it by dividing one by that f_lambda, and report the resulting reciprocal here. 0.0340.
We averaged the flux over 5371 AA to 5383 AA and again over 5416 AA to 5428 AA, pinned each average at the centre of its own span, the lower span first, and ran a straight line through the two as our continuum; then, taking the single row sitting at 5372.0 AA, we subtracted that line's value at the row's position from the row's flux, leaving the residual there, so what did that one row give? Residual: -1.7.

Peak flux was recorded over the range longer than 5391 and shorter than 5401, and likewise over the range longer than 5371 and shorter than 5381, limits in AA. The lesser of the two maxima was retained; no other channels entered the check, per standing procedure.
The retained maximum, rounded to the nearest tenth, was 29.5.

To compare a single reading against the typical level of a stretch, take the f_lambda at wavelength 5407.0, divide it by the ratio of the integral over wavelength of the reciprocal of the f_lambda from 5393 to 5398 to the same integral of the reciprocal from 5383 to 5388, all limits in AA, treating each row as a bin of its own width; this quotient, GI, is 27.9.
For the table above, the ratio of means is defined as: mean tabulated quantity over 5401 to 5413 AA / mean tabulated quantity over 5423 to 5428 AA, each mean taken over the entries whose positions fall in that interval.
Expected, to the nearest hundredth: 0.96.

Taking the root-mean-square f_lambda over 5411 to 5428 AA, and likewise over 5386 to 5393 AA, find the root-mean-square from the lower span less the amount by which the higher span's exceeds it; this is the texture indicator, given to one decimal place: 29.4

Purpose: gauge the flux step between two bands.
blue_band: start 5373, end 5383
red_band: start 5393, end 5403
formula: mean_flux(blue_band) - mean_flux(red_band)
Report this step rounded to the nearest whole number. 3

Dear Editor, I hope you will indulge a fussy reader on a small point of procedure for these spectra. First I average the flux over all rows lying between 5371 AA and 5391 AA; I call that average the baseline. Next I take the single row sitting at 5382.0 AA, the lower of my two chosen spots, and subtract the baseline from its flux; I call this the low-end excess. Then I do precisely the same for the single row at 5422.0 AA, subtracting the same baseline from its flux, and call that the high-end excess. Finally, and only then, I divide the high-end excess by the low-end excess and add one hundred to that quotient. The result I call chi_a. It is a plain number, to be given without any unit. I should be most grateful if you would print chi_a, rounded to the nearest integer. 101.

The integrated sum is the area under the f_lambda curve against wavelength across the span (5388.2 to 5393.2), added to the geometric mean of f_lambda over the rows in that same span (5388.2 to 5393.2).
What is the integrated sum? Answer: 178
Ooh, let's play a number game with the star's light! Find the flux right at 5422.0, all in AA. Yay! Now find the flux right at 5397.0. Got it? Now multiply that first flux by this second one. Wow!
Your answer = 838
